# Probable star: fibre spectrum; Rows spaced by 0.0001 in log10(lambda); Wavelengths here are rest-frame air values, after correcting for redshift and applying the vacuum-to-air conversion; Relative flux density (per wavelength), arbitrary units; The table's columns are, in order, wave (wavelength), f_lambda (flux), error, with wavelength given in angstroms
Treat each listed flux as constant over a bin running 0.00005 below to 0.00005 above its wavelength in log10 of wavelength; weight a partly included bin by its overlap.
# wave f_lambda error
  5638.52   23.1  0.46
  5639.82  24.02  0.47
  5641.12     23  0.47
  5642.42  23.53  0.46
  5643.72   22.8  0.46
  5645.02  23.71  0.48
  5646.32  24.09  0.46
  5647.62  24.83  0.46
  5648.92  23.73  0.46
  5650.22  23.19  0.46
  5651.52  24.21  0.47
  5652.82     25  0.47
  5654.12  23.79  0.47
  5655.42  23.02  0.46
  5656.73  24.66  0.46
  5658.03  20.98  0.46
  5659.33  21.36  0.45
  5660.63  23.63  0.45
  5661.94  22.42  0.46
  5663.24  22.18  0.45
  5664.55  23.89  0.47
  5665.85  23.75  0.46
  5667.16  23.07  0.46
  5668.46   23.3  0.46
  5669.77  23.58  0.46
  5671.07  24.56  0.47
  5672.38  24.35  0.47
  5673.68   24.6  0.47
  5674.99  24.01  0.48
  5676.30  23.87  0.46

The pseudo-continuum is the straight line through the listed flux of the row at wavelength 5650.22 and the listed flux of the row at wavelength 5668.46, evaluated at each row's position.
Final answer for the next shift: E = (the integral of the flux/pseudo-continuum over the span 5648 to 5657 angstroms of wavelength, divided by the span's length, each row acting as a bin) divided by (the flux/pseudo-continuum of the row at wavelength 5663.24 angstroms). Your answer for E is 1.08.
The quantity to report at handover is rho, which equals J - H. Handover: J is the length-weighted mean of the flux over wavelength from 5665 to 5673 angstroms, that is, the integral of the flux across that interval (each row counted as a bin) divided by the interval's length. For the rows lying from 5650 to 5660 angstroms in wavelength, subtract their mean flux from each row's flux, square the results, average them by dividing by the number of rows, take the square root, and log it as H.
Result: 22.4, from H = 1.37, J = 23.8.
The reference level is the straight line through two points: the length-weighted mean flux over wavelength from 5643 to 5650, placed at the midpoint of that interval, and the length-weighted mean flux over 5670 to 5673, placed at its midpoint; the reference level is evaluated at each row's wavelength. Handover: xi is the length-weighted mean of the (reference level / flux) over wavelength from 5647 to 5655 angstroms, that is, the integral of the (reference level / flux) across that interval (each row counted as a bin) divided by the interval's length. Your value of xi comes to 0.99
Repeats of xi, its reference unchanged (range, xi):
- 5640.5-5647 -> 1.01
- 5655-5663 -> 1.07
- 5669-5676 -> 1.01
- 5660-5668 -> 1.04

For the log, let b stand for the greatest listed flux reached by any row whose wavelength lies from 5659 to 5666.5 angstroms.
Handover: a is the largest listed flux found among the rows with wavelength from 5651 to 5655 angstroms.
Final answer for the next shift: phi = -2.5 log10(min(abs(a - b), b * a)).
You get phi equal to -0.11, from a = 25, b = 23.89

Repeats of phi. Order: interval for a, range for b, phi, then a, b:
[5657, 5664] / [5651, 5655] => -0.34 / 23.63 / 25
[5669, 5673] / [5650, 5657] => 0.89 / 24.56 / 25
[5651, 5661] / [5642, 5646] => -0.28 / 25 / 23.71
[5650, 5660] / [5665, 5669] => -0.24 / 25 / 23.75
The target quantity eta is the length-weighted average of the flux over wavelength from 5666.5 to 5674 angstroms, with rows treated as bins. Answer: 23.9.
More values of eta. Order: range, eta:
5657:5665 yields 22.5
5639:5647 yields 23.5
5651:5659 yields 23.5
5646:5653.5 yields 24.2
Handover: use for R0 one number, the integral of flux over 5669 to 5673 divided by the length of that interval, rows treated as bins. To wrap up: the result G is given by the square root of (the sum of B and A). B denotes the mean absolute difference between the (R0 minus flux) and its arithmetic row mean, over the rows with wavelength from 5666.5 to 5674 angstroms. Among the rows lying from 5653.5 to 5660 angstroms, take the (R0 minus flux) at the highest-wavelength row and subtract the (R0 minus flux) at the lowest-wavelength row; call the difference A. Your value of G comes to 1.7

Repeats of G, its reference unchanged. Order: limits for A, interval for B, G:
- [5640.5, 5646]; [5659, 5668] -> 0.3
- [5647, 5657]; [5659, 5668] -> 1.0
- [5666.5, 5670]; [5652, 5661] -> 0.8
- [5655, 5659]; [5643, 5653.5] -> 1.6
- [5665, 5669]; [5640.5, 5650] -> 1.0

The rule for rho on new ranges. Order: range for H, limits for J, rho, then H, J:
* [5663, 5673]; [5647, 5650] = 23.4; 0.71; 24.1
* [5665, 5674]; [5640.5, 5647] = 22.9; 0.57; 23.4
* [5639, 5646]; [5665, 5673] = 23.3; 0.45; 23.8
